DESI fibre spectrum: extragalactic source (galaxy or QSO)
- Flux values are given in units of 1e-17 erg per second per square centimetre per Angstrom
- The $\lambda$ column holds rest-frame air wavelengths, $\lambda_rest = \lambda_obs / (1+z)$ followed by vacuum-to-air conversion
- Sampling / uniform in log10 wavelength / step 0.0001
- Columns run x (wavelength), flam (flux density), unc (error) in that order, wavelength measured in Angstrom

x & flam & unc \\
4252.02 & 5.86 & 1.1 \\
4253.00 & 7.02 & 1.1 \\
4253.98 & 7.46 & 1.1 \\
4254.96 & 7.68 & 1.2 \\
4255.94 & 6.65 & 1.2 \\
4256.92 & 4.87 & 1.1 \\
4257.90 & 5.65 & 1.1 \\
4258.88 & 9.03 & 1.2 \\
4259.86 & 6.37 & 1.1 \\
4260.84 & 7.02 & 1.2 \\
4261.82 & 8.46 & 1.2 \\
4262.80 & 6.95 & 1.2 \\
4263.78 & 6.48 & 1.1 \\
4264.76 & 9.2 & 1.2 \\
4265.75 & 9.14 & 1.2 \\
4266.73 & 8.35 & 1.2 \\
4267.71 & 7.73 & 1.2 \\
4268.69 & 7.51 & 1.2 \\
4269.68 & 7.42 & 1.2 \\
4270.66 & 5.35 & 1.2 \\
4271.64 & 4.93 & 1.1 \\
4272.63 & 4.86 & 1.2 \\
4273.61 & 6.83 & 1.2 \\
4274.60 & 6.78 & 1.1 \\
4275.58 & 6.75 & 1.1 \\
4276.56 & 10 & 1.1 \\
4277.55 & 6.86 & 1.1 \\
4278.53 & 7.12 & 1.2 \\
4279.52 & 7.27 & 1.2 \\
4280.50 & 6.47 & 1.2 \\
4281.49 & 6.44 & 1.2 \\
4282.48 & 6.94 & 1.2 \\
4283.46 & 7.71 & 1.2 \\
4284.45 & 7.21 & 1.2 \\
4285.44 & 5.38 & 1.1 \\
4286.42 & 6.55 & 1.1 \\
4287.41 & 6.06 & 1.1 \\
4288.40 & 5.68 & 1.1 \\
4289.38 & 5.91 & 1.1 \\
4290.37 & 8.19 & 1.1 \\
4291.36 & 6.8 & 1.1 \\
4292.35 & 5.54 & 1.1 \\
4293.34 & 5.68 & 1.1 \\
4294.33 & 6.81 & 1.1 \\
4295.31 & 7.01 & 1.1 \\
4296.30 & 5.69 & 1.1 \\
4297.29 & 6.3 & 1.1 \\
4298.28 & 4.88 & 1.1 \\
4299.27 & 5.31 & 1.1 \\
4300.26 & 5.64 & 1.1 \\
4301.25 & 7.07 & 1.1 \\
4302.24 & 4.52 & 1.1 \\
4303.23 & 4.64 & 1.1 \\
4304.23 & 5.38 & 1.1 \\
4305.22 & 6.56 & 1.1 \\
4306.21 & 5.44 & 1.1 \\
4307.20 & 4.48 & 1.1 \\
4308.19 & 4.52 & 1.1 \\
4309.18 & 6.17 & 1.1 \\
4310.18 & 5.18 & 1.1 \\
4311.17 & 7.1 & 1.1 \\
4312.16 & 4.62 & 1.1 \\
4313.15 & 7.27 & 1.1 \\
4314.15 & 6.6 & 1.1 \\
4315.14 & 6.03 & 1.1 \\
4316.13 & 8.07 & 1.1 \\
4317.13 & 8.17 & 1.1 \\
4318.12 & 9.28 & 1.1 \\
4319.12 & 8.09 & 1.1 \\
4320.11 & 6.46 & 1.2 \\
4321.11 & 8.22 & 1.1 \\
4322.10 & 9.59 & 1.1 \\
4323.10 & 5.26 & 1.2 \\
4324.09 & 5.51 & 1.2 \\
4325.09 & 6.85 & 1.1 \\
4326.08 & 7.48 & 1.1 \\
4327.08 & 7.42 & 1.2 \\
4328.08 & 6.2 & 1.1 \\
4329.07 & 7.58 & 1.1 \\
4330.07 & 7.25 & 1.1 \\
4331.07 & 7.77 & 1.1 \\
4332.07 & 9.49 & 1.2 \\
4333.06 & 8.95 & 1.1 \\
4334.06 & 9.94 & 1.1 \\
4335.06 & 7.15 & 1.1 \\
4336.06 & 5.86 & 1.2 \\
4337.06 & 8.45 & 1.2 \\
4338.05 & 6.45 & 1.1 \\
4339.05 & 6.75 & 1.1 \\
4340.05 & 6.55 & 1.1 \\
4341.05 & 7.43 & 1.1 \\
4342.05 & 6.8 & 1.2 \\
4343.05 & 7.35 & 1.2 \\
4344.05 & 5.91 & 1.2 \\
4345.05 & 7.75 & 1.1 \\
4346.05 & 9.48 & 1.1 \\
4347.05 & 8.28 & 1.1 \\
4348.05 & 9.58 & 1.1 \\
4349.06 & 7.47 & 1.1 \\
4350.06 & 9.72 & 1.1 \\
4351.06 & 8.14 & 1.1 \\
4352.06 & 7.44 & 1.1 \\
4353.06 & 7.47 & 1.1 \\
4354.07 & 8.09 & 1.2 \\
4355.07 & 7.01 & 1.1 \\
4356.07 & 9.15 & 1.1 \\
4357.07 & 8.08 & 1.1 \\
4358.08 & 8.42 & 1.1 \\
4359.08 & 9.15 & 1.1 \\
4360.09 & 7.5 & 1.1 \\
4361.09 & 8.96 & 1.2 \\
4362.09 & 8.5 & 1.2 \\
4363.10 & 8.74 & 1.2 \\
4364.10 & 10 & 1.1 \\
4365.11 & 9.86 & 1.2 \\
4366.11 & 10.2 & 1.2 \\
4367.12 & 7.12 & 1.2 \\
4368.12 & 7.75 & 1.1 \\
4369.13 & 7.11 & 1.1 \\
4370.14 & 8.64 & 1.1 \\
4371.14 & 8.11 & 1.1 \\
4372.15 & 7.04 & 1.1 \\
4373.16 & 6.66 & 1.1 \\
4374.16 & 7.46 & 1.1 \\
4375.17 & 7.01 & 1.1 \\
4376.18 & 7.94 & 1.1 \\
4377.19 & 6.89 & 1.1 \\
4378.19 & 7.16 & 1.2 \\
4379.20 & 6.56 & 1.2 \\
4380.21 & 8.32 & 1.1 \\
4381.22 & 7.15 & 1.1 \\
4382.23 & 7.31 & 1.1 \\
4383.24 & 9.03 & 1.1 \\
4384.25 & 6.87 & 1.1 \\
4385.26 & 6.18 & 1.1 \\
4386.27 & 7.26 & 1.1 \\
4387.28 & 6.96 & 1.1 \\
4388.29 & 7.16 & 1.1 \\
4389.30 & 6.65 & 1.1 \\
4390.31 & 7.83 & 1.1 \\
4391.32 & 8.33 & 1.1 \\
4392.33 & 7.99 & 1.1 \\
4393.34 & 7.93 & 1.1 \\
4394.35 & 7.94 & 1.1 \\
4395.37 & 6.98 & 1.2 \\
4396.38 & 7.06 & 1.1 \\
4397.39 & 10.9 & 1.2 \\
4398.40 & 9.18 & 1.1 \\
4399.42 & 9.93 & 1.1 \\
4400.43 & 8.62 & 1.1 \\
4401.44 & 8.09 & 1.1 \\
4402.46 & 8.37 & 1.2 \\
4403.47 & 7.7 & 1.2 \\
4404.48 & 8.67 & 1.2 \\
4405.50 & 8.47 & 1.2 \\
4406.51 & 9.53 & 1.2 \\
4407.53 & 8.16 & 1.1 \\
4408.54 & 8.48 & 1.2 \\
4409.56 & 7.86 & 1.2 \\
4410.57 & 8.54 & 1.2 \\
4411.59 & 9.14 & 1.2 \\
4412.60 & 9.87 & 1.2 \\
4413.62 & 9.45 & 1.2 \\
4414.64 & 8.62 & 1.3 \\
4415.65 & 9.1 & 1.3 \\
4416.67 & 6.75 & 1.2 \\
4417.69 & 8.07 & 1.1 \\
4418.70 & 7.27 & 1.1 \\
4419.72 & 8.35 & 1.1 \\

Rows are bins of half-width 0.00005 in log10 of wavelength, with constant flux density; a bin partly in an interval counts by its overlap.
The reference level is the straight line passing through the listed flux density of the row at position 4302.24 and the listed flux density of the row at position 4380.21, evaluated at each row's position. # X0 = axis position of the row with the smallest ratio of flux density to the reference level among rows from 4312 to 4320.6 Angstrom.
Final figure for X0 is 4312.16 Angstrom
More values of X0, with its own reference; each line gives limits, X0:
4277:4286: 4285.44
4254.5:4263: 4256.92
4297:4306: 4302.24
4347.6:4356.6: 4355.07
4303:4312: 4308.19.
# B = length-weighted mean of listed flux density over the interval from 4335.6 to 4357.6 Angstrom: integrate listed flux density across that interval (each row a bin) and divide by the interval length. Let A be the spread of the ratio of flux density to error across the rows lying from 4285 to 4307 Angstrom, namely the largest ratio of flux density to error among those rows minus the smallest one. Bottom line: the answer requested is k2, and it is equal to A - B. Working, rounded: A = 3.3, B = 7.70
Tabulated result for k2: -4.4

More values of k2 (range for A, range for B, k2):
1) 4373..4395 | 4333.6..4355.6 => -4.9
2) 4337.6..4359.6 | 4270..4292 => -2.7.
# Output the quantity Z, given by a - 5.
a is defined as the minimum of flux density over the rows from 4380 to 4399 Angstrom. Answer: 1.2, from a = 6.18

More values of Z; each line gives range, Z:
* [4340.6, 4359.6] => 0.9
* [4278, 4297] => 0.4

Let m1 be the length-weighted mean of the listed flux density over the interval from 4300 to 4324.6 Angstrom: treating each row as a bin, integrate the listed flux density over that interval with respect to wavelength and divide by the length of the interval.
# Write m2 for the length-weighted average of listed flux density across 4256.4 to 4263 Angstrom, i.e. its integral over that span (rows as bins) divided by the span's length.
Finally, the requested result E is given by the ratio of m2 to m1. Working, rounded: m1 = 6.4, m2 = 6.9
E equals 1.08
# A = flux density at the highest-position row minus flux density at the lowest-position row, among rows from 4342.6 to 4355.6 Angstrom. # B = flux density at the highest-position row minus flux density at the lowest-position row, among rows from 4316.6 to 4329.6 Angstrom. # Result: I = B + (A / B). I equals 0.0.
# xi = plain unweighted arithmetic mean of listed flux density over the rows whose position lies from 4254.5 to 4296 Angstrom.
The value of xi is 6.9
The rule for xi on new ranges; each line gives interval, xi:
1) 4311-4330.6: 7.2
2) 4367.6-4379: 7.4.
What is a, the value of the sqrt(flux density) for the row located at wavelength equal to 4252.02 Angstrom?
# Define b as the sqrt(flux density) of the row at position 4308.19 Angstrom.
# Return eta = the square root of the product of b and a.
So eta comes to 2.27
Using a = 2.42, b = 2.13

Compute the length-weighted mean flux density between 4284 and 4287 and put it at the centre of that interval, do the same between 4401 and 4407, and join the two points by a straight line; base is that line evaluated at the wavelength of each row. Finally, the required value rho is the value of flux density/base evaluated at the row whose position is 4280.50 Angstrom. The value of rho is 1.03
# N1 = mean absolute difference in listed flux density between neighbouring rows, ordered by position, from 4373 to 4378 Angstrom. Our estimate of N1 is 0.8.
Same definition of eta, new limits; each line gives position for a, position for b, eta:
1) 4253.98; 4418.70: 2.71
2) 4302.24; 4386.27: 2.39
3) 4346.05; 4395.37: 2.85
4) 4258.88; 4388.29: 2.84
